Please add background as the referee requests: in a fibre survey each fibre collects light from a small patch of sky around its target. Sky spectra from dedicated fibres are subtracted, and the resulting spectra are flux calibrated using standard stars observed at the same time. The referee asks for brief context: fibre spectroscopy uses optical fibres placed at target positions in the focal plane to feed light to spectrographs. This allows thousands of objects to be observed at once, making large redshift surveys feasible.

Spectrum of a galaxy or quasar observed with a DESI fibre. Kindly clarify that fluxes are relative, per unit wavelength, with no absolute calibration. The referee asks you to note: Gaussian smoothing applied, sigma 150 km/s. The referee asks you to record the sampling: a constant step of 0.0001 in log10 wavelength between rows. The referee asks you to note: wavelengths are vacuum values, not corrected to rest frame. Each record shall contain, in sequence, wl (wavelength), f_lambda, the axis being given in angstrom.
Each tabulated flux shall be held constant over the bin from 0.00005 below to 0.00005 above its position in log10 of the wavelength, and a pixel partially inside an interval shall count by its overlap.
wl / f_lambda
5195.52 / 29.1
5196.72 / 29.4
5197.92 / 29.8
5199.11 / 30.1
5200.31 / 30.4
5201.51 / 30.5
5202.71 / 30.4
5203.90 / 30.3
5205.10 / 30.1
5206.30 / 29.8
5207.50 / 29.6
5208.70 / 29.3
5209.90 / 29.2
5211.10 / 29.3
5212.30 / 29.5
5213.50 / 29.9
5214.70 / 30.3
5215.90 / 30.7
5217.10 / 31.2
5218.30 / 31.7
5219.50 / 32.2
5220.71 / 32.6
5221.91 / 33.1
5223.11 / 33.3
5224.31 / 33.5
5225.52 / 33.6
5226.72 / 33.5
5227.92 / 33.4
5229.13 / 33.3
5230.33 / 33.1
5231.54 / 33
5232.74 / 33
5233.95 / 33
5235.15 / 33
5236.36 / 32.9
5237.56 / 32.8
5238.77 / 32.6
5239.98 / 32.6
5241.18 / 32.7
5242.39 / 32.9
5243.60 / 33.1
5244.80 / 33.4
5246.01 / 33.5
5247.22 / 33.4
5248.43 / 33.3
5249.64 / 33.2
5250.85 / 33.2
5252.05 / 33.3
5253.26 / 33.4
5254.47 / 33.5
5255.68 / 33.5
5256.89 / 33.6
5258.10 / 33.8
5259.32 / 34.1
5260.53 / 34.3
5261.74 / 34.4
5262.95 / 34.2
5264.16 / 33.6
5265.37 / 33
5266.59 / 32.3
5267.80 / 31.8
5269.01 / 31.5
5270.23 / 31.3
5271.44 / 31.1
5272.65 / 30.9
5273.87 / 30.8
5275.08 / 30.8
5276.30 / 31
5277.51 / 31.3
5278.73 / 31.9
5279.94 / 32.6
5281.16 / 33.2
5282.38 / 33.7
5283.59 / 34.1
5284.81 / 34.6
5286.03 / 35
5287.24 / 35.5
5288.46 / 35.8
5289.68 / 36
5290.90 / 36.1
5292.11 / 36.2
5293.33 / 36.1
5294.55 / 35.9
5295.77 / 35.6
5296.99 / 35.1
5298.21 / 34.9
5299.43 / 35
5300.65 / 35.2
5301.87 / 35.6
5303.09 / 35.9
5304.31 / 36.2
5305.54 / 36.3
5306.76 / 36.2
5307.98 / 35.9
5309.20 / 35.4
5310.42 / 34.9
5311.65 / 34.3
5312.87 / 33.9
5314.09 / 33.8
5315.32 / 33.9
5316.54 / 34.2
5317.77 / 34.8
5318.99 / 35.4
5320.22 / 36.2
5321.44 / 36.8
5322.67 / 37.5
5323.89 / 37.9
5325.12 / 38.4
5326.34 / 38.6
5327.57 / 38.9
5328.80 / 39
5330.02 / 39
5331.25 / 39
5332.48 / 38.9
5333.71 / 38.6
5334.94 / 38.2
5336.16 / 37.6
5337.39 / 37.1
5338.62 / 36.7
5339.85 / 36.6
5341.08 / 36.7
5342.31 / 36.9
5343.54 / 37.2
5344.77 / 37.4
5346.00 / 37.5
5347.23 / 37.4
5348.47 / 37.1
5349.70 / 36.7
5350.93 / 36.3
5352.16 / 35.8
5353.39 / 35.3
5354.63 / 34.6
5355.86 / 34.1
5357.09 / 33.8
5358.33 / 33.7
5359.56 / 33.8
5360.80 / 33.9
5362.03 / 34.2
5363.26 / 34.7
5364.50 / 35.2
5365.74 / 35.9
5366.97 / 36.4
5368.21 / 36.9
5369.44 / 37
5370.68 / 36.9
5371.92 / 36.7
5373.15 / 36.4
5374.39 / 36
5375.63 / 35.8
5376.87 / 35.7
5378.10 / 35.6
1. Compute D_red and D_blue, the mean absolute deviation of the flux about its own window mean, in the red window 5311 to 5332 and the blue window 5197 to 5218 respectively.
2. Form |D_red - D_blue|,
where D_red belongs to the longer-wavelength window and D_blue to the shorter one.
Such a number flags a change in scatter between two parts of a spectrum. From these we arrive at 1.44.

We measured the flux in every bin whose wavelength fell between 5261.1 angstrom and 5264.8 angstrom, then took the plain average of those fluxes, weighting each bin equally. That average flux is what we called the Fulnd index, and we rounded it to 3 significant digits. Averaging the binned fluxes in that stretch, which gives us 34.1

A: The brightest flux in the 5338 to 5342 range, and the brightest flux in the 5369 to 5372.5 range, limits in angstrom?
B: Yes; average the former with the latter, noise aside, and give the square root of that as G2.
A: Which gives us 6.07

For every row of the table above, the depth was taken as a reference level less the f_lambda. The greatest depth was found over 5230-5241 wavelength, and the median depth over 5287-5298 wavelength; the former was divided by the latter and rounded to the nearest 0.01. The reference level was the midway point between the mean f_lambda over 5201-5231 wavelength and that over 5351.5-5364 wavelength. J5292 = -0.09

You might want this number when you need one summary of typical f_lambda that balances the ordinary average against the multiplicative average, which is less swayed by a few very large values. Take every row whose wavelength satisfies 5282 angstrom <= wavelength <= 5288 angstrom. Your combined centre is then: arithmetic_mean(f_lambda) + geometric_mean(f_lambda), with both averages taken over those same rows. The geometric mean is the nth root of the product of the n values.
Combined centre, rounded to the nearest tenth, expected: 69.2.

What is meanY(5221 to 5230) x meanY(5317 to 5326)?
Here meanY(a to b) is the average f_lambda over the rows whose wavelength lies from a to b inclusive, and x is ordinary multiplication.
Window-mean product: 1226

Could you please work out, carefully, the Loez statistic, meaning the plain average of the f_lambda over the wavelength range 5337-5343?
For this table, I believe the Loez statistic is 36.8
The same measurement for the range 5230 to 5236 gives 33.0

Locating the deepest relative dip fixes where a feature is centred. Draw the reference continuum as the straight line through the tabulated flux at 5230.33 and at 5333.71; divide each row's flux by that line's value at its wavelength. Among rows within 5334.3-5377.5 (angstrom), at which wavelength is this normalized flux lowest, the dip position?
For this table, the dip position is 5358.33 angstrom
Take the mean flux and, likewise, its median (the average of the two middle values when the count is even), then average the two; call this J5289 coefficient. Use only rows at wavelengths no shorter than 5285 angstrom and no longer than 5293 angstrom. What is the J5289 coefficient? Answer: 35.8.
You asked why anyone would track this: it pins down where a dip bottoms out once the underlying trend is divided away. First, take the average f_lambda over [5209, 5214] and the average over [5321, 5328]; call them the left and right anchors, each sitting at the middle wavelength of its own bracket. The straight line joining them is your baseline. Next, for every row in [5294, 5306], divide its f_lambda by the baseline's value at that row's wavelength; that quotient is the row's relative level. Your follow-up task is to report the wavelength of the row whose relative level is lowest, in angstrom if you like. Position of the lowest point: 5298.21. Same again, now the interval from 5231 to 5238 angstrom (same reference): 5237.56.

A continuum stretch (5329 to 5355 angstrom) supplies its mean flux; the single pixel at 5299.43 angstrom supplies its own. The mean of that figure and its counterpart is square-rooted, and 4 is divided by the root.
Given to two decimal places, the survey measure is 0.67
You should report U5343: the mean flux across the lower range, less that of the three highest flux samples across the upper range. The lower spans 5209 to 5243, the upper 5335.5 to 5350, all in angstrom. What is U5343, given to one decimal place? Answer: -5.3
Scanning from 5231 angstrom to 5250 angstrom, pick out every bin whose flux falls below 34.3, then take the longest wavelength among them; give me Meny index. 5249.64 angstrom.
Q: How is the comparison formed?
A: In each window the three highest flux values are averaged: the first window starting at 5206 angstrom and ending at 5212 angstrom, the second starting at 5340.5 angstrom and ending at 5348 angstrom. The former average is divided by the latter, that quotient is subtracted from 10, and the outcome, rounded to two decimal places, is 9.21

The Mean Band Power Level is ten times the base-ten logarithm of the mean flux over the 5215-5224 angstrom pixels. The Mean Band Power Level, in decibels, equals 15.1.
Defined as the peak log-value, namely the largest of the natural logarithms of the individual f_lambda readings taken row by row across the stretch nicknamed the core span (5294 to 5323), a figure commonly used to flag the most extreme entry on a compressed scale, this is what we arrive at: 3.624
